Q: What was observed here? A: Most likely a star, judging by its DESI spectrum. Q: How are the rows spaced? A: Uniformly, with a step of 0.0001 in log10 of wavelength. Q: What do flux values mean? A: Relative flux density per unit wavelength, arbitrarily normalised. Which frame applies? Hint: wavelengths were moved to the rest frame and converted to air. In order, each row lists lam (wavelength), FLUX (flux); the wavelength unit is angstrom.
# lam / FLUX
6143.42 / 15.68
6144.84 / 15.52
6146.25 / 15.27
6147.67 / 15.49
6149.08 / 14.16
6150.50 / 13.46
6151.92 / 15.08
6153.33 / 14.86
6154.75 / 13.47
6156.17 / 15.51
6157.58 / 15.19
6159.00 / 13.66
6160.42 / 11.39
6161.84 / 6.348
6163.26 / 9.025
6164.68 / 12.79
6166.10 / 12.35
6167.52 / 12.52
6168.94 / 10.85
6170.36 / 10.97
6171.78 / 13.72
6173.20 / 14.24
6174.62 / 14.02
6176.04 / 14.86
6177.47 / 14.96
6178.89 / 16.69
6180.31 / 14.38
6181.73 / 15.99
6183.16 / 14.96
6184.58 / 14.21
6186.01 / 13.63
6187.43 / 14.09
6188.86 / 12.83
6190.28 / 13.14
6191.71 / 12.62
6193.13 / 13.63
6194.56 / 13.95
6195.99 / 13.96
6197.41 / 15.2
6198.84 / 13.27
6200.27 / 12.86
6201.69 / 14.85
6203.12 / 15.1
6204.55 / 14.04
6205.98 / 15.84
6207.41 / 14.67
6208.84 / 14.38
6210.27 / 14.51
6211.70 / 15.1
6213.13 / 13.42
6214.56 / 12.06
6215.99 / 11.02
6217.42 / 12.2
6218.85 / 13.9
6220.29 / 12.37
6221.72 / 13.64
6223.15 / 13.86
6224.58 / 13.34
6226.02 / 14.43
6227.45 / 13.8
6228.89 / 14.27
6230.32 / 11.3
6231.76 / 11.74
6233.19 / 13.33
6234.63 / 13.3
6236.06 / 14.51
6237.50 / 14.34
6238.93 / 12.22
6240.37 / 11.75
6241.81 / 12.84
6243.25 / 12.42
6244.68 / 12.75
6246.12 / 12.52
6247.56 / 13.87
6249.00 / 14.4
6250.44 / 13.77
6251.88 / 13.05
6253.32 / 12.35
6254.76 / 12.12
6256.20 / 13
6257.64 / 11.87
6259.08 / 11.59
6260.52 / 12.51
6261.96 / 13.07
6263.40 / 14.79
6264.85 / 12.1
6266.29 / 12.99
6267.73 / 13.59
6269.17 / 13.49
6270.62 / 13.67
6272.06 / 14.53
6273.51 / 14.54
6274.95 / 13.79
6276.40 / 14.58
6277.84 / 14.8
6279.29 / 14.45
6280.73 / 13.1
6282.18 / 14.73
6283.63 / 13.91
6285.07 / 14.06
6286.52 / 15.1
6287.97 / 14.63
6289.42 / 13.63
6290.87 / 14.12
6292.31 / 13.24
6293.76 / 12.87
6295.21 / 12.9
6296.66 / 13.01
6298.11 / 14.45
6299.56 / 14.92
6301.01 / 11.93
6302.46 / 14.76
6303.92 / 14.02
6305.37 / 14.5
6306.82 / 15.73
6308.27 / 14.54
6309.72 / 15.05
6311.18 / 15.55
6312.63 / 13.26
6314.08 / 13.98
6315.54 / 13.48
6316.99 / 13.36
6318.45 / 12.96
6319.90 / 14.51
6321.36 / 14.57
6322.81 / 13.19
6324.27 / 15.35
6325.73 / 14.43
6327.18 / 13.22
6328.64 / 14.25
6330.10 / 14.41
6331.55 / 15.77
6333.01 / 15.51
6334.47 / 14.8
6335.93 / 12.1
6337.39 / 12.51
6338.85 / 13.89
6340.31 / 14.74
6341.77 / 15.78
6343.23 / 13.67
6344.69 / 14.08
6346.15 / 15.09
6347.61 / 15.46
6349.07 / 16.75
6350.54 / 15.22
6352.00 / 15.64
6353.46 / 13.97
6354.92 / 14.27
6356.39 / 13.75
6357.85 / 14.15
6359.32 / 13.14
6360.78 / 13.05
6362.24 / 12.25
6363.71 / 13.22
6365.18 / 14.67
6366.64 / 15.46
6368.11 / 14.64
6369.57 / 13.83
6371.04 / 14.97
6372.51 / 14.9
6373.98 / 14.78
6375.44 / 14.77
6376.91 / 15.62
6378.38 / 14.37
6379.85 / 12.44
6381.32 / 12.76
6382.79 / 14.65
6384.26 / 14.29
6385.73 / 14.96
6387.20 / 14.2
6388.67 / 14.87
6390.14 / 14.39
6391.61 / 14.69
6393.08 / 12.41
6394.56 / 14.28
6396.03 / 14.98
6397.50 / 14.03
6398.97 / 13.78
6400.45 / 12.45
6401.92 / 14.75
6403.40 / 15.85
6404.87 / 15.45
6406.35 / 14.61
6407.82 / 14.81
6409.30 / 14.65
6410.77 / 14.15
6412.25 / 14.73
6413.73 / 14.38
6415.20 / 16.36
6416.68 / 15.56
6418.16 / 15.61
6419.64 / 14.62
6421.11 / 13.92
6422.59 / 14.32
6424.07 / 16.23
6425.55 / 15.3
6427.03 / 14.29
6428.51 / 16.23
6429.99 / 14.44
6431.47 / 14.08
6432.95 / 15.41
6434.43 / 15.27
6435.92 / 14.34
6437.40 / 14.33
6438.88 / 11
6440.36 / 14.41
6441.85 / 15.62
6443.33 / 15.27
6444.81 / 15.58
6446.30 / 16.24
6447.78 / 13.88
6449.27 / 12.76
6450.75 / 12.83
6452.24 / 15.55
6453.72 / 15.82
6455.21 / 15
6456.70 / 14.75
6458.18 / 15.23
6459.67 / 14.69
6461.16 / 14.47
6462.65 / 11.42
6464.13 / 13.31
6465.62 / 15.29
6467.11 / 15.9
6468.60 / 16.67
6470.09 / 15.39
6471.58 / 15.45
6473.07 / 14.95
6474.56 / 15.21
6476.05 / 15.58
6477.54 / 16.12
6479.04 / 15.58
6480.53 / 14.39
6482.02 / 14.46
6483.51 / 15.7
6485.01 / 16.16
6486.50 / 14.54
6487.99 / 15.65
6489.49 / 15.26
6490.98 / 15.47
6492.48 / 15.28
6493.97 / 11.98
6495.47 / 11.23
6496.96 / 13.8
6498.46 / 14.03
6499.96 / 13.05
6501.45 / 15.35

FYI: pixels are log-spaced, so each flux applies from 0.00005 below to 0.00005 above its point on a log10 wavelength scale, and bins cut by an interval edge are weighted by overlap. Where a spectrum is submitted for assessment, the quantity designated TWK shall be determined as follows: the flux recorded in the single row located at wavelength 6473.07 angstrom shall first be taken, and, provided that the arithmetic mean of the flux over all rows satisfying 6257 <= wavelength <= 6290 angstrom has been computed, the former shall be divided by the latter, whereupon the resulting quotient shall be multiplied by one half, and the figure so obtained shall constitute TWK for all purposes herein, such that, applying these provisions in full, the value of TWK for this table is 0.545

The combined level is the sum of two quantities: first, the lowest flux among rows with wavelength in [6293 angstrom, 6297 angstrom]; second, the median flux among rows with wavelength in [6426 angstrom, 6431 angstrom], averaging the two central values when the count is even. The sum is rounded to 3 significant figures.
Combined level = 27.3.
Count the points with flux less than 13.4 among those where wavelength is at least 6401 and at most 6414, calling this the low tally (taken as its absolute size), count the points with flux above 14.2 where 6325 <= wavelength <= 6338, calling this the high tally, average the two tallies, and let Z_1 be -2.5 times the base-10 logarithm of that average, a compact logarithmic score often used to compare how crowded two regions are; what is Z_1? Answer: -1.19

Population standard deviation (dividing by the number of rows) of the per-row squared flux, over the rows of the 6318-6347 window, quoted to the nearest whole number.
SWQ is 29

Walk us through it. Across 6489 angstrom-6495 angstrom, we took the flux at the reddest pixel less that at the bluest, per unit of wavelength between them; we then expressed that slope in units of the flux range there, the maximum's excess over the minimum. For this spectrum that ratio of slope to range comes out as -0.21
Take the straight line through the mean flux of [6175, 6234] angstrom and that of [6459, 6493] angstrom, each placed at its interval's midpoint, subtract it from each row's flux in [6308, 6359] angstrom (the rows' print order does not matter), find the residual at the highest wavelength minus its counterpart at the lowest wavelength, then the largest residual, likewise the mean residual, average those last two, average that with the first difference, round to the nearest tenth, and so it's 0.2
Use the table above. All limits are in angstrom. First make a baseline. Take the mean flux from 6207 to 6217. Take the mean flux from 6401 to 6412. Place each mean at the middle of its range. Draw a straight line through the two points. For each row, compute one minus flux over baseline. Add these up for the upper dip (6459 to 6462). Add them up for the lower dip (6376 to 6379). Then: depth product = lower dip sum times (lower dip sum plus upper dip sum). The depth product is -0.002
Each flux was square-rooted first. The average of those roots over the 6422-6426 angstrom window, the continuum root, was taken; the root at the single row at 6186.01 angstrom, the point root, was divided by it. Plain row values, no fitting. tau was 0.94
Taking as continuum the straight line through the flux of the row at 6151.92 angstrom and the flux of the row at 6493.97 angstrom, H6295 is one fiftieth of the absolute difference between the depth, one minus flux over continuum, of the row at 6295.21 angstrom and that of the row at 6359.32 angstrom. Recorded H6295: 0.0012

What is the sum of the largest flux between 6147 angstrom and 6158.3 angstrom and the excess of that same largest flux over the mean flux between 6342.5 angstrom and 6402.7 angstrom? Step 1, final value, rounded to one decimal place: 16.7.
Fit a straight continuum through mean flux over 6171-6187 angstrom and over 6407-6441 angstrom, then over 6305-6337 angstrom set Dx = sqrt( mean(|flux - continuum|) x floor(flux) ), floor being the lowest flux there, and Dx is 3.2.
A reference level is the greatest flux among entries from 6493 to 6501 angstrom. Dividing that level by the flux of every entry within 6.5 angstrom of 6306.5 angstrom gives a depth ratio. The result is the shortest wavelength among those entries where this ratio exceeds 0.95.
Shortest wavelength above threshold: 6301.01 angstrom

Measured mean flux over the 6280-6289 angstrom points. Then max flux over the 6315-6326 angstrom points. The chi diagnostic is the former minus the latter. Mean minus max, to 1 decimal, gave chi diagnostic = -1.1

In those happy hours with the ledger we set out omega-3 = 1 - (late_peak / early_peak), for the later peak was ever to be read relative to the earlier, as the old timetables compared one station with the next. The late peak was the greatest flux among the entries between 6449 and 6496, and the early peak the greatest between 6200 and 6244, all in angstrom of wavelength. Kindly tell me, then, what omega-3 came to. -0.05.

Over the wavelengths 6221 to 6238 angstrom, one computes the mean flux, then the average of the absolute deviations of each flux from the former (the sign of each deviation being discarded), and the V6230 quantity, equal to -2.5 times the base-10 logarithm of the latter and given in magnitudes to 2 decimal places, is 0.33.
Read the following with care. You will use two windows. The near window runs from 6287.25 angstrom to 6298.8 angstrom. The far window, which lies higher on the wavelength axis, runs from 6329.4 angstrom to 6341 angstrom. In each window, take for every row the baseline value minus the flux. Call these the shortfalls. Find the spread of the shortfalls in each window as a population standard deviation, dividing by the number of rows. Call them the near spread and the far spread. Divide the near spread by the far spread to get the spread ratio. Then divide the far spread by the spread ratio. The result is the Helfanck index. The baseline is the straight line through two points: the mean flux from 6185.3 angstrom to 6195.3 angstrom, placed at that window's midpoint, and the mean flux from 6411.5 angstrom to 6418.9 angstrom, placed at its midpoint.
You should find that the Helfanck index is 2.3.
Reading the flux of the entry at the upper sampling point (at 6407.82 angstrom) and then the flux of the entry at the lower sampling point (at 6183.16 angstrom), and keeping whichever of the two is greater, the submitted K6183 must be 15.0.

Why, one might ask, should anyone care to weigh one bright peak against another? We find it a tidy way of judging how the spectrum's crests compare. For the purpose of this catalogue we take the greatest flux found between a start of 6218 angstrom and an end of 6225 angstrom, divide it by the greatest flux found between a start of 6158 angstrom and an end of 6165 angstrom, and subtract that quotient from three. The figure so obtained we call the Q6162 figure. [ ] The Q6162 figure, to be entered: 1.98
